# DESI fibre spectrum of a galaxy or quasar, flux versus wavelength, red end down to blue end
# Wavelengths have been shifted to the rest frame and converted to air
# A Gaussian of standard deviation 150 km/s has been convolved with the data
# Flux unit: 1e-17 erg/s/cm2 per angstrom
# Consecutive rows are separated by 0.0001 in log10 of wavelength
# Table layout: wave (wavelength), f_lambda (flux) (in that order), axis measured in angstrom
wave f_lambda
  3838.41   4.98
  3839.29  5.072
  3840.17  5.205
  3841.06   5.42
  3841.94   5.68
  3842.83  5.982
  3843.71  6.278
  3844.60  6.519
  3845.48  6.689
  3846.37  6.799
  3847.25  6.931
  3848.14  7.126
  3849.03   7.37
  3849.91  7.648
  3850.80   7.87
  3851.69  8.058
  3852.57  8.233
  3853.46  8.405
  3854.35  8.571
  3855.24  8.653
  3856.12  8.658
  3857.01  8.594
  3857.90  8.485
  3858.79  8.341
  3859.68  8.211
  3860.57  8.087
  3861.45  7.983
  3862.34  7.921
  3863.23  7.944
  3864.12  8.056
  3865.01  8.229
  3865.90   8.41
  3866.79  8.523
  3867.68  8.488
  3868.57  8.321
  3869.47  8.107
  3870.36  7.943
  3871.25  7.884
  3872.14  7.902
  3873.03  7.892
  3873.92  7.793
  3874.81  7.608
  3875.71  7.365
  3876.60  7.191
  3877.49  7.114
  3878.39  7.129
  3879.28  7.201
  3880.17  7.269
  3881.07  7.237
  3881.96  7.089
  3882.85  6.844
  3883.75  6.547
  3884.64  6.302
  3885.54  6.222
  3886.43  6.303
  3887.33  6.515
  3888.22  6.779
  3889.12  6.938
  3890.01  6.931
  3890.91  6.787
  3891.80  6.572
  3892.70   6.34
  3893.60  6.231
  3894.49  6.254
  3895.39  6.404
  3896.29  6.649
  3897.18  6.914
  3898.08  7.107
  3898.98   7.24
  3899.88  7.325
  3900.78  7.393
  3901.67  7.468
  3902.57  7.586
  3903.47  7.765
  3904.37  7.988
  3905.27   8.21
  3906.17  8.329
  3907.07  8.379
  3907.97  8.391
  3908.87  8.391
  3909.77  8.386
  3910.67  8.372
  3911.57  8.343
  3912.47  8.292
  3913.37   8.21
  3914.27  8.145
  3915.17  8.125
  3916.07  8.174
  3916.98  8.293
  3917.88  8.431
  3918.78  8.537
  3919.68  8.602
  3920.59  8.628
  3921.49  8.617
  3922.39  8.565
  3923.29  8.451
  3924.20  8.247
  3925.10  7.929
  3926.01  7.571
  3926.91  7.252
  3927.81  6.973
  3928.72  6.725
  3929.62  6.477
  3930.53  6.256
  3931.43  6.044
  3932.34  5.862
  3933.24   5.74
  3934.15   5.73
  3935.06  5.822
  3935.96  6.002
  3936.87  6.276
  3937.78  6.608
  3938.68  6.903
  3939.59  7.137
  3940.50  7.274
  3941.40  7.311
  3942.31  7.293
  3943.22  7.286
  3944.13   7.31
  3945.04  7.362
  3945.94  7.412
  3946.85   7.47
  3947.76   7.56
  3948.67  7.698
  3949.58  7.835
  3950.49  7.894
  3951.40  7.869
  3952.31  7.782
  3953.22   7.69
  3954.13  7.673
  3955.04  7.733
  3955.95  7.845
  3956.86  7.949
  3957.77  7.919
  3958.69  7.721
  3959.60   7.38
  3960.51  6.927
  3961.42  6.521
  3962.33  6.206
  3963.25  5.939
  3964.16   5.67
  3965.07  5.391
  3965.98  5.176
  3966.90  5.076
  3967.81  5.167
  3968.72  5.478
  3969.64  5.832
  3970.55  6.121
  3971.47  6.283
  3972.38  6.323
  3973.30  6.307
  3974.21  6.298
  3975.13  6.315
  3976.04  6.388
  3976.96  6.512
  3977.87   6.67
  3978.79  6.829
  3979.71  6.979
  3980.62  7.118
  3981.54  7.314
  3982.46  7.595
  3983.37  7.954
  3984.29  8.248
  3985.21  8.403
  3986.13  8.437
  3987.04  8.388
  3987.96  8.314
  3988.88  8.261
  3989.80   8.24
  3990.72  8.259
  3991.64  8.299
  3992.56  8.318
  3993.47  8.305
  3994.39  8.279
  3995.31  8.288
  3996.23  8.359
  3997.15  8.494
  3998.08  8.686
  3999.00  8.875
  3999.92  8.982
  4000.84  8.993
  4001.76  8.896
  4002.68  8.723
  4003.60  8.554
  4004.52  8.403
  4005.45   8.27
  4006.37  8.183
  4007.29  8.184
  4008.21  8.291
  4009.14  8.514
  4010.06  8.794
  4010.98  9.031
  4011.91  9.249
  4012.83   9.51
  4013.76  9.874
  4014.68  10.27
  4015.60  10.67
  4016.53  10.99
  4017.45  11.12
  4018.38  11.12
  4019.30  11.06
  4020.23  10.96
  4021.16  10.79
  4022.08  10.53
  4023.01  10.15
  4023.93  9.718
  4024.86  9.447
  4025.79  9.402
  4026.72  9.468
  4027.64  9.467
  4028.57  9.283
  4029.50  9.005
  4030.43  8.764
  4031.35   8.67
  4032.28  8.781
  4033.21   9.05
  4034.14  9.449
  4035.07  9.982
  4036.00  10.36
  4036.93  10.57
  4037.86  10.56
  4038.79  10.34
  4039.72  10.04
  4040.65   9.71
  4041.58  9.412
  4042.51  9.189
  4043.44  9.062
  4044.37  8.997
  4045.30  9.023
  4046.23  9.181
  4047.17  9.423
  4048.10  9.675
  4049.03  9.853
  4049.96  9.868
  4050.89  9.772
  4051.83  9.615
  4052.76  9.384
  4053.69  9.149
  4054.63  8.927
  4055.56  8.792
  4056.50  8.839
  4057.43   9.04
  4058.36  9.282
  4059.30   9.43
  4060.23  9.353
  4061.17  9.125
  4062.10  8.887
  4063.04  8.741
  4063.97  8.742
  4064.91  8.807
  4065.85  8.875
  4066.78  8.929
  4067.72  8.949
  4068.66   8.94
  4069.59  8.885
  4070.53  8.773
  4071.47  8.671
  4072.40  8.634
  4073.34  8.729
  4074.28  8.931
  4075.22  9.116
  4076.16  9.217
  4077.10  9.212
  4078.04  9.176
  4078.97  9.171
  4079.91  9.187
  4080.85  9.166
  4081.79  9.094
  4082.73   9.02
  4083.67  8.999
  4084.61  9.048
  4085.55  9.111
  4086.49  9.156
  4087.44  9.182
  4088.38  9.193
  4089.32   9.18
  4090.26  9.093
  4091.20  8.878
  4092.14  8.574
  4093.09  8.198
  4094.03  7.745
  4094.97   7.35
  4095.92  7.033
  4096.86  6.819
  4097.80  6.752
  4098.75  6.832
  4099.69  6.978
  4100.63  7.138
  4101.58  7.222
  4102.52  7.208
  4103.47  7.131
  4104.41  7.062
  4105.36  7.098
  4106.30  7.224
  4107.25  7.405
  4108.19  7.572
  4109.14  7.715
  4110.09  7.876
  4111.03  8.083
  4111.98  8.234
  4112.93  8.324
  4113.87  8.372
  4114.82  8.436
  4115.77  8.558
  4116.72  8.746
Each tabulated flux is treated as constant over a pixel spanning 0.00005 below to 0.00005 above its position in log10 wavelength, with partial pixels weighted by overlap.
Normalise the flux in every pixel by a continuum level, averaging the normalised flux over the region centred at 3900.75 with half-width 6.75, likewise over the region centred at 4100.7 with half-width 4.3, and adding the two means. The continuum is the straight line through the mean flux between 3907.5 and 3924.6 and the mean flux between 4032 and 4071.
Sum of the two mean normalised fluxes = 1.62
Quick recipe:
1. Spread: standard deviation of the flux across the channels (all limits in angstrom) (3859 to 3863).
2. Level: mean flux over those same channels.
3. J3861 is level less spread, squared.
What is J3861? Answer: 63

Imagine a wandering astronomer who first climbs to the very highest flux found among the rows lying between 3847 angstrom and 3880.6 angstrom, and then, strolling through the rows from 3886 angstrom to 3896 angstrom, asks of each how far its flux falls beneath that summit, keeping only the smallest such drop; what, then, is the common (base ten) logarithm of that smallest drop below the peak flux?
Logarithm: 0.2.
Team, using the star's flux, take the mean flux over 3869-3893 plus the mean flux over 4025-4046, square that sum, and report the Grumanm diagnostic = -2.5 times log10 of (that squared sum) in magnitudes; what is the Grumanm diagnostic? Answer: -6.10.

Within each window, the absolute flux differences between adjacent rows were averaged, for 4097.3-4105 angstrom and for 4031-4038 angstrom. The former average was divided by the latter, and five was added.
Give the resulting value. 5.3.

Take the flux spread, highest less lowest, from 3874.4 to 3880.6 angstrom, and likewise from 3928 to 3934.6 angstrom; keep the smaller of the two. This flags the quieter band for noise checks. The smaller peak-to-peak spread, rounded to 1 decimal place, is 0.5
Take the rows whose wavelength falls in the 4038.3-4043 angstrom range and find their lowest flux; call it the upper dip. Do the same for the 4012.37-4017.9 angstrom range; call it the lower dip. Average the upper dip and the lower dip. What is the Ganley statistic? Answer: 9.3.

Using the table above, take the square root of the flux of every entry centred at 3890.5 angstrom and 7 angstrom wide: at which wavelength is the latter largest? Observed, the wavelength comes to 3889.12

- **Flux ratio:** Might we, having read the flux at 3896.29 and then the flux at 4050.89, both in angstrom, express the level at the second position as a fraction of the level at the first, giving 1.47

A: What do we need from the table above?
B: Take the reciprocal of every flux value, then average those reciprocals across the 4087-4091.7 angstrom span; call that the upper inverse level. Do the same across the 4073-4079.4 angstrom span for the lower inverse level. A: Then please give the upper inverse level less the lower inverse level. 0.000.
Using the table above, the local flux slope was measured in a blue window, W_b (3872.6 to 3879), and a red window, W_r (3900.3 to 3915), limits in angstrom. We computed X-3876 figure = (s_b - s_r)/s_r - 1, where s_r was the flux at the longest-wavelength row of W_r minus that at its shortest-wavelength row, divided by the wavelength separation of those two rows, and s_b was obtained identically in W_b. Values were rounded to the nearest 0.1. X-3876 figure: -4.6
